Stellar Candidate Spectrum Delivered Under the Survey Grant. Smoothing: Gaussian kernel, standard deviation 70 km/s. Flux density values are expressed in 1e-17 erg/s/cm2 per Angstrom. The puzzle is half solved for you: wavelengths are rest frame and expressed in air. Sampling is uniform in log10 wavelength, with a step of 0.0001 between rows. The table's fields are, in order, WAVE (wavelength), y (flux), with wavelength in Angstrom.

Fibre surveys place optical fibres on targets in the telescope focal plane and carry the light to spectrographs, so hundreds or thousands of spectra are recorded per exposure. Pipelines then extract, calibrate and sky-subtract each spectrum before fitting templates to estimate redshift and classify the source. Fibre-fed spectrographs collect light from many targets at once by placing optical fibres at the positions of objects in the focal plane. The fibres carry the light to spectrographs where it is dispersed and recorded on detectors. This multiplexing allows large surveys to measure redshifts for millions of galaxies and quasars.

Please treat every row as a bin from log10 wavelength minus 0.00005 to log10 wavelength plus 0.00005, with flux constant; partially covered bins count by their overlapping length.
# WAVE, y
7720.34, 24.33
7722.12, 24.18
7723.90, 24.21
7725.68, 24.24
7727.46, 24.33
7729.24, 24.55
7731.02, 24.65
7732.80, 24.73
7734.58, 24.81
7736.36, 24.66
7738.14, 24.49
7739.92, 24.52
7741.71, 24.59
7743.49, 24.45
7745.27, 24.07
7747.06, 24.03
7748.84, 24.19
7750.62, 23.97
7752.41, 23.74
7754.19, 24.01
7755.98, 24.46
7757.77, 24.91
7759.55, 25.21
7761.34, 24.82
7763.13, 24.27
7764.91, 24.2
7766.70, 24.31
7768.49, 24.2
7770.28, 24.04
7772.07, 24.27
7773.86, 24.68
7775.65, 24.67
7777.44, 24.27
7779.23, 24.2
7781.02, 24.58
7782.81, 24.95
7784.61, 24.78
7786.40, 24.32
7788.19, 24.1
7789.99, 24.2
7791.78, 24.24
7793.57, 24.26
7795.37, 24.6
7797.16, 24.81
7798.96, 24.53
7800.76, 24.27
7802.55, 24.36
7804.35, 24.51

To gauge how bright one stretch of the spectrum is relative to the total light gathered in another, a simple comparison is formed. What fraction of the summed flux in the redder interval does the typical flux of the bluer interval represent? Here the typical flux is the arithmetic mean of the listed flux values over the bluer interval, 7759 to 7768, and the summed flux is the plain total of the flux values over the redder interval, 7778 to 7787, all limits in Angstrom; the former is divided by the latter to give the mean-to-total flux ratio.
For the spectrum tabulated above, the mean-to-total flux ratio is 0.200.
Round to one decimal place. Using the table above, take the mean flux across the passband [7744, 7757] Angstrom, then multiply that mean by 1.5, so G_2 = 36.1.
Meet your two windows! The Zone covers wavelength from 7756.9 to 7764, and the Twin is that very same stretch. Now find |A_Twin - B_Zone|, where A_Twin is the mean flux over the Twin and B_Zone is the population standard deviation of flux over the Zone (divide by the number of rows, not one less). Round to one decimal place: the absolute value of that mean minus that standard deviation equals 24.5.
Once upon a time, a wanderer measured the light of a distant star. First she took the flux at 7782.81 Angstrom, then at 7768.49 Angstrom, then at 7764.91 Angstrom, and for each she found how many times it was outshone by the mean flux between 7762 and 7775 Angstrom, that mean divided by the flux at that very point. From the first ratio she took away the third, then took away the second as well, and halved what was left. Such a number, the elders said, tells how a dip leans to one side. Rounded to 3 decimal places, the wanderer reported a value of -0.517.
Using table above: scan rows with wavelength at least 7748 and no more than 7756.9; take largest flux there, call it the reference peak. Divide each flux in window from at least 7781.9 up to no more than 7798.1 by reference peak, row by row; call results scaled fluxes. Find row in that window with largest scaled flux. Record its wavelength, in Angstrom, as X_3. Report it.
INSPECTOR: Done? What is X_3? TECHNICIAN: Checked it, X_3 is 7782.81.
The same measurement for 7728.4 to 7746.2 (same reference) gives 7734.58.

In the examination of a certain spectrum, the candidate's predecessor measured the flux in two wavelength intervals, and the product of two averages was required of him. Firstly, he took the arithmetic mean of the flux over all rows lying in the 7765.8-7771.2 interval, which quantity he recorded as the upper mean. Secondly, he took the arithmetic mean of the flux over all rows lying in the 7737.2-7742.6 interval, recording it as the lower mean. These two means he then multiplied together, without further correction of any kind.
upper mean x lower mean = 593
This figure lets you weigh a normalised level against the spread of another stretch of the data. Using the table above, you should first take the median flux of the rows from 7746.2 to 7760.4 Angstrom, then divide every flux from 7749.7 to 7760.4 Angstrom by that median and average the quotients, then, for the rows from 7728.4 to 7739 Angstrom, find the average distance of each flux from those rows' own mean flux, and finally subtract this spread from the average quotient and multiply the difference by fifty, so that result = 46.3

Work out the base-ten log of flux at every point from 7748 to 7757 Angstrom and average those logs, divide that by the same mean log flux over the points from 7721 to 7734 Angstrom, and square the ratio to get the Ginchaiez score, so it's 0.991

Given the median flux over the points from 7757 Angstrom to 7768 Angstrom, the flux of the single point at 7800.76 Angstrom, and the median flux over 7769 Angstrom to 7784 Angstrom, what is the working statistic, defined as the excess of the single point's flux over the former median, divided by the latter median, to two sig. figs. -0.012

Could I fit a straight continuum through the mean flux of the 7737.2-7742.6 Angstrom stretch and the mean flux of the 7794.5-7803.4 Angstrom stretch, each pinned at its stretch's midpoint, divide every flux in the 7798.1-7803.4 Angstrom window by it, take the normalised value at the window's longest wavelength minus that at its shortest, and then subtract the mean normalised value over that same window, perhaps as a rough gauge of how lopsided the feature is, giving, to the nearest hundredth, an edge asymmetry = -1.00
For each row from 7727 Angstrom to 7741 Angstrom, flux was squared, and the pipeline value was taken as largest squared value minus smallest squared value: 24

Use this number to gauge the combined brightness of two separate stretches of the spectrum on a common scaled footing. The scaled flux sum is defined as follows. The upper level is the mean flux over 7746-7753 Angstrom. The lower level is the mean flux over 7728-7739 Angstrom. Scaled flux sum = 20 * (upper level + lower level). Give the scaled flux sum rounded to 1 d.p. 972.6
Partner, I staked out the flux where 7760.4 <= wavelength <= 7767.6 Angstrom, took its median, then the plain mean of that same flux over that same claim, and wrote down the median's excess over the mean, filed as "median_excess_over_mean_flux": -0.110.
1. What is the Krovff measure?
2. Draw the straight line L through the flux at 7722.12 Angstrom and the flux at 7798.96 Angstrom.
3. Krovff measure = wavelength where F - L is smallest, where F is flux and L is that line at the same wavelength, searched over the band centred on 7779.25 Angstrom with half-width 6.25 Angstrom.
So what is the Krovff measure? 7779.23 Angstrom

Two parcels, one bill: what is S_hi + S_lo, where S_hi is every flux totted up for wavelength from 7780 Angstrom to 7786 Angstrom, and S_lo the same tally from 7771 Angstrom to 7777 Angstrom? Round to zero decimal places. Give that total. 148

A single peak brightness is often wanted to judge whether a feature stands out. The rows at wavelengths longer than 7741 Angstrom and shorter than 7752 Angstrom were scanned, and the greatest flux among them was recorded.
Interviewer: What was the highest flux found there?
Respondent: 24.59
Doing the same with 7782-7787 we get 24.95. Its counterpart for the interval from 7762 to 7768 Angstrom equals 24.31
